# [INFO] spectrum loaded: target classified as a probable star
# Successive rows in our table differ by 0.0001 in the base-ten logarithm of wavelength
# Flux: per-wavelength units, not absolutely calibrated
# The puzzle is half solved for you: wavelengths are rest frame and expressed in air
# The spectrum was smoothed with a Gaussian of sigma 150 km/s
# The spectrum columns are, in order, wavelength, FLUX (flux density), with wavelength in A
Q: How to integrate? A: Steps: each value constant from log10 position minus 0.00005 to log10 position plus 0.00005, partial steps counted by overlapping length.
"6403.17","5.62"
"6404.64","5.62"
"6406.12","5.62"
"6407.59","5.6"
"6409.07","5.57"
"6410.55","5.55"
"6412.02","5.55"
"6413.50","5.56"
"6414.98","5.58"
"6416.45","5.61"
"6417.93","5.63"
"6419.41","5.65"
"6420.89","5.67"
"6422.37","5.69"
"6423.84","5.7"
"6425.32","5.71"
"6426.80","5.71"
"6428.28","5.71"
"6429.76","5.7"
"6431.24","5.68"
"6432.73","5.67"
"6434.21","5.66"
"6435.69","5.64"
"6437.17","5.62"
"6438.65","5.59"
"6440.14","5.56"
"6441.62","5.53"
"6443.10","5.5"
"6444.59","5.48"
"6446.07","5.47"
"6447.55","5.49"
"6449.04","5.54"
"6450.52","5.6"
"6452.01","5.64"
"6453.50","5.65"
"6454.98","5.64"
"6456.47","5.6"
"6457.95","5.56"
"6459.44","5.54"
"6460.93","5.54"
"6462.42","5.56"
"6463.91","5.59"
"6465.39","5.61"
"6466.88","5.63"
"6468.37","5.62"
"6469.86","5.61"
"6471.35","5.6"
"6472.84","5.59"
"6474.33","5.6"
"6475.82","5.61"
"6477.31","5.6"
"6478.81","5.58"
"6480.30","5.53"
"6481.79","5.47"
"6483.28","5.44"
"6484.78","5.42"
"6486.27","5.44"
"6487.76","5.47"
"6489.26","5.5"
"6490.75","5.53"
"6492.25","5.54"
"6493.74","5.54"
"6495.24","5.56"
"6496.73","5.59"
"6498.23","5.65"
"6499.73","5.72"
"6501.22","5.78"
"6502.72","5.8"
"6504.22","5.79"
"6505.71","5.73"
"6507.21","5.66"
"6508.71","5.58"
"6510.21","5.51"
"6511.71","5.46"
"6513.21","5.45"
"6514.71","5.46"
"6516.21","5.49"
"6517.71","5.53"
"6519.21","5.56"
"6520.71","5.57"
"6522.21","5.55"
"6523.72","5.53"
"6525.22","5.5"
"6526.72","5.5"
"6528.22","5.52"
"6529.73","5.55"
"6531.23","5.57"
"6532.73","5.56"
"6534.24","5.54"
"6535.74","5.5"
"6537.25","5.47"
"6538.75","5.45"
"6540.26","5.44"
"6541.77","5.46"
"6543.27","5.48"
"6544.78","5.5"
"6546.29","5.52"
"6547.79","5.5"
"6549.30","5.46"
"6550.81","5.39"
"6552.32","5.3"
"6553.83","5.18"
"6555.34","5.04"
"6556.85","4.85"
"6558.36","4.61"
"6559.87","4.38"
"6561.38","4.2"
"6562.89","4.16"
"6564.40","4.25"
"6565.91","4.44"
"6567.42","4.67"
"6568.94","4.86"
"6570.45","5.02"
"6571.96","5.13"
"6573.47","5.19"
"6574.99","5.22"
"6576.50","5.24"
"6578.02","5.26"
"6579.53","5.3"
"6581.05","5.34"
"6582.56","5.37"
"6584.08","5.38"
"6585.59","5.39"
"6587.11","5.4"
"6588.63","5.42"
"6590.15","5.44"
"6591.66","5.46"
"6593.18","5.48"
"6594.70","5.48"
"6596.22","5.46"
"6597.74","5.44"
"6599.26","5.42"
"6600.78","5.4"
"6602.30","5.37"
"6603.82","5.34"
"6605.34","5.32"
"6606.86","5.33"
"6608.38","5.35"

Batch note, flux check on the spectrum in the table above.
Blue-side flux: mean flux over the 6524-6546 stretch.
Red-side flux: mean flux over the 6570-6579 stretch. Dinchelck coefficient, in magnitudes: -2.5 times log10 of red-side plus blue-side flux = -2.57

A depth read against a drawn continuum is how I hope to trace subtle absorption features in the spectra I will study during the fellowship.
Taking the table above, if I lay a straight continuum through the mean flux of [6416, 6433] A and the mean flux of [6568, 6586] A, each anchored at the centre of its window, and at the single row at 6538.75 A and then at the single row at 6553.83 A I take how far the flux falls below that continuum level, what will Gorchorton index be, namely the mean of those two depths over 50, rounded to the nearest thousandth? 0.000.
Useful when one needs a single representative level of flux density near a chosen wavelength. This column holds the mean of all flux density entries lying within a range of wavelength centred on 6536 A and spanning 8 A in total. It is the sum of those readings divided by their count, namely 5.50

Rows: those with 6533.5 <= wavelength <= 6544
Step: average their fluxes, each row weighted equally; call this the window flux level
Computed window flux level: 5.48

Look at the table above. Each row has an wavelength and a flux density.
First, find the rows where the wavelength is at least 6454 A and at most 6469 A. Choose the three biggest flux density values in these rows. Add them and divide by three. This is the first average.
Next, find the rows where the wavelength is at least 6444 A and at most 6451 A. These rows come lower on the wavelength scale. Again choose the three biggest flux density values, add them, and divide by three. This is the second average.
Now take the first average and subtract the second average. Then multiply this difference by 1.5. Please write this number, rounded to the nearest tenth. 0.1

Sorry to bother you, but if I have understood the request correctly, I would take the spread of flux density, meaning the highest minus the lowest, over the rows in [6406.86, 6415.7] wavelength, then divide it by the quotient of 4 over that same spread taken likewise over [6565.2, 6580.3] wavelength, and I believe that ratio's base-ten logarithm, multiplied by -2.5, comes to 4.9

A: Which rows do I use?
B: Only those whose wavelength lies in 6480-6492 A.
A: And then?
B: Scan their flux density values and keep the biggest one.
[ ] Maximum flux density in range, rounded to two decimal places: 5.53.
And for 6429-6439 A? 5.70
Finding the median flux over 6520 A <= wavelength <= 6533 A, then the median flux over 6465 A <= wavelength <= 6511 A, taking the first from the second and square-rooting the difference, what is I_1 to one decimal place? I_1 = 0.2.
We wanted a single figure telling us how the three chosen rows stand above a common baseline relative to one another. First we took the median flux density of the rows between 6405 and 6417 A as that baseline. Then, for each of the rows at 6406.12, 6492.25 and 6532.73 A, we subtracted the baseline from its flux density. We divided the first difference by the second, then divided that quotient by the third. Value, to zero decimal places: 86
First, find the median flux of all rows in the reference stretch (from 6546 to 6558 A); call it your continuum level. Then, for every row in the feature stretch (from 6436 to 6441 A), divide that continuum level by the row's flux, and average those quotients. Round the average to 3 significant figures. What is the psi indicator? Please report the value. 0.956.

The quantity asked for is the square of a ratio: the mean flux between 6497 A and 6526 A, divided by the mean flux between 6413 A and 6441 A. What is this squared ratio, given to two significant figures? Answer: 0.98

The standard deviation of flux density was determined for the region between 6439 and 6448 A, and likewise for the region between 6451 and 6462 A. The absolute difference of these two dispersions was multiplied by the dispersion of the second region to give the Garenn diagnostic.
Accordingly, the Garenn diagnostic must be 0.0007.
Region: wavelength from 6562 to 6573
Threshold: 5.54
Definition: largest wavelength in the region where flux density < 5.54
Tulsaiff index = 6571.96 A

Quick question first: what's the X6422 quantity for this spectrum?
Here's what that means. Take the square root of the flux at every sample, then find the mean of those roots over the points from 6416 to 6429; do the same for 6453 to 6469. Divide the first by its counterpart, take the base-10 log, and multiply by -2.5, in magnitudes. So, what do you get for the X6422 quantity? -0.01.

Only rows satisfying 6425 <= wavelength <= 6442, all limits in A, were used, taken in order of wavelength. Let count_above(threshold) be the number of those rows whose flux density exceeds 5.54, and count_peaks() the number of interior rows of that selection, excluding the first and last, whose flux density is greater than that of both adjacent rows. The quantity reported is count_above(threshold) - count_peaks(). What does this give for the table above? 11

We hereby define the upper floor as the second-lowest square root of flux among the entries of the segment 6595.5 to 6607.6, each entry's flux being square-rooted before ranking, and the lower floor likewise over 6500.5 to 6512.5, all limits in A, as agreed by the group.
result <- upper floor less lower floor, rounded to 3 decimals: -0.039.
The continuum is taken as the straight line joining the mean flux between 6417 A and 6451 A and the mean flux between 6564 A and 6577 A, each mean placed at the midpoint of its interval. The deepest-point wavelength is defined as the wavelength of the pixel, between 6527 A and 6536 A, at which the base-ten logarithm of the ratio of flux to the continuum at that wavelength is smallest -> 6528.22 A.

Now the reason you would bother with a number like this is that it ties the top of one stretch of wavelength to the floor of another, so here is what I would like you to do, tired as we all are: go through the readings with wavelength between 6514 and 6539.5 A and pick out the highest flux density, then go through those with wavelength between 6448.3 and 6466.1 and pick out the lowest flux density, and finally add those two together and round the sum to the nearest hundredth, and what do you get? 11.11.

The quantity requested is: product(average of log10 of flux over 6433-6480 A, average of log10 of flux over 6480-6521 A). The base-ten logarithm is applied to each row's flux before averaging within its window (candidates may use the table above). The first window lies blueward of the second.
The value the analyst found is 0.557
